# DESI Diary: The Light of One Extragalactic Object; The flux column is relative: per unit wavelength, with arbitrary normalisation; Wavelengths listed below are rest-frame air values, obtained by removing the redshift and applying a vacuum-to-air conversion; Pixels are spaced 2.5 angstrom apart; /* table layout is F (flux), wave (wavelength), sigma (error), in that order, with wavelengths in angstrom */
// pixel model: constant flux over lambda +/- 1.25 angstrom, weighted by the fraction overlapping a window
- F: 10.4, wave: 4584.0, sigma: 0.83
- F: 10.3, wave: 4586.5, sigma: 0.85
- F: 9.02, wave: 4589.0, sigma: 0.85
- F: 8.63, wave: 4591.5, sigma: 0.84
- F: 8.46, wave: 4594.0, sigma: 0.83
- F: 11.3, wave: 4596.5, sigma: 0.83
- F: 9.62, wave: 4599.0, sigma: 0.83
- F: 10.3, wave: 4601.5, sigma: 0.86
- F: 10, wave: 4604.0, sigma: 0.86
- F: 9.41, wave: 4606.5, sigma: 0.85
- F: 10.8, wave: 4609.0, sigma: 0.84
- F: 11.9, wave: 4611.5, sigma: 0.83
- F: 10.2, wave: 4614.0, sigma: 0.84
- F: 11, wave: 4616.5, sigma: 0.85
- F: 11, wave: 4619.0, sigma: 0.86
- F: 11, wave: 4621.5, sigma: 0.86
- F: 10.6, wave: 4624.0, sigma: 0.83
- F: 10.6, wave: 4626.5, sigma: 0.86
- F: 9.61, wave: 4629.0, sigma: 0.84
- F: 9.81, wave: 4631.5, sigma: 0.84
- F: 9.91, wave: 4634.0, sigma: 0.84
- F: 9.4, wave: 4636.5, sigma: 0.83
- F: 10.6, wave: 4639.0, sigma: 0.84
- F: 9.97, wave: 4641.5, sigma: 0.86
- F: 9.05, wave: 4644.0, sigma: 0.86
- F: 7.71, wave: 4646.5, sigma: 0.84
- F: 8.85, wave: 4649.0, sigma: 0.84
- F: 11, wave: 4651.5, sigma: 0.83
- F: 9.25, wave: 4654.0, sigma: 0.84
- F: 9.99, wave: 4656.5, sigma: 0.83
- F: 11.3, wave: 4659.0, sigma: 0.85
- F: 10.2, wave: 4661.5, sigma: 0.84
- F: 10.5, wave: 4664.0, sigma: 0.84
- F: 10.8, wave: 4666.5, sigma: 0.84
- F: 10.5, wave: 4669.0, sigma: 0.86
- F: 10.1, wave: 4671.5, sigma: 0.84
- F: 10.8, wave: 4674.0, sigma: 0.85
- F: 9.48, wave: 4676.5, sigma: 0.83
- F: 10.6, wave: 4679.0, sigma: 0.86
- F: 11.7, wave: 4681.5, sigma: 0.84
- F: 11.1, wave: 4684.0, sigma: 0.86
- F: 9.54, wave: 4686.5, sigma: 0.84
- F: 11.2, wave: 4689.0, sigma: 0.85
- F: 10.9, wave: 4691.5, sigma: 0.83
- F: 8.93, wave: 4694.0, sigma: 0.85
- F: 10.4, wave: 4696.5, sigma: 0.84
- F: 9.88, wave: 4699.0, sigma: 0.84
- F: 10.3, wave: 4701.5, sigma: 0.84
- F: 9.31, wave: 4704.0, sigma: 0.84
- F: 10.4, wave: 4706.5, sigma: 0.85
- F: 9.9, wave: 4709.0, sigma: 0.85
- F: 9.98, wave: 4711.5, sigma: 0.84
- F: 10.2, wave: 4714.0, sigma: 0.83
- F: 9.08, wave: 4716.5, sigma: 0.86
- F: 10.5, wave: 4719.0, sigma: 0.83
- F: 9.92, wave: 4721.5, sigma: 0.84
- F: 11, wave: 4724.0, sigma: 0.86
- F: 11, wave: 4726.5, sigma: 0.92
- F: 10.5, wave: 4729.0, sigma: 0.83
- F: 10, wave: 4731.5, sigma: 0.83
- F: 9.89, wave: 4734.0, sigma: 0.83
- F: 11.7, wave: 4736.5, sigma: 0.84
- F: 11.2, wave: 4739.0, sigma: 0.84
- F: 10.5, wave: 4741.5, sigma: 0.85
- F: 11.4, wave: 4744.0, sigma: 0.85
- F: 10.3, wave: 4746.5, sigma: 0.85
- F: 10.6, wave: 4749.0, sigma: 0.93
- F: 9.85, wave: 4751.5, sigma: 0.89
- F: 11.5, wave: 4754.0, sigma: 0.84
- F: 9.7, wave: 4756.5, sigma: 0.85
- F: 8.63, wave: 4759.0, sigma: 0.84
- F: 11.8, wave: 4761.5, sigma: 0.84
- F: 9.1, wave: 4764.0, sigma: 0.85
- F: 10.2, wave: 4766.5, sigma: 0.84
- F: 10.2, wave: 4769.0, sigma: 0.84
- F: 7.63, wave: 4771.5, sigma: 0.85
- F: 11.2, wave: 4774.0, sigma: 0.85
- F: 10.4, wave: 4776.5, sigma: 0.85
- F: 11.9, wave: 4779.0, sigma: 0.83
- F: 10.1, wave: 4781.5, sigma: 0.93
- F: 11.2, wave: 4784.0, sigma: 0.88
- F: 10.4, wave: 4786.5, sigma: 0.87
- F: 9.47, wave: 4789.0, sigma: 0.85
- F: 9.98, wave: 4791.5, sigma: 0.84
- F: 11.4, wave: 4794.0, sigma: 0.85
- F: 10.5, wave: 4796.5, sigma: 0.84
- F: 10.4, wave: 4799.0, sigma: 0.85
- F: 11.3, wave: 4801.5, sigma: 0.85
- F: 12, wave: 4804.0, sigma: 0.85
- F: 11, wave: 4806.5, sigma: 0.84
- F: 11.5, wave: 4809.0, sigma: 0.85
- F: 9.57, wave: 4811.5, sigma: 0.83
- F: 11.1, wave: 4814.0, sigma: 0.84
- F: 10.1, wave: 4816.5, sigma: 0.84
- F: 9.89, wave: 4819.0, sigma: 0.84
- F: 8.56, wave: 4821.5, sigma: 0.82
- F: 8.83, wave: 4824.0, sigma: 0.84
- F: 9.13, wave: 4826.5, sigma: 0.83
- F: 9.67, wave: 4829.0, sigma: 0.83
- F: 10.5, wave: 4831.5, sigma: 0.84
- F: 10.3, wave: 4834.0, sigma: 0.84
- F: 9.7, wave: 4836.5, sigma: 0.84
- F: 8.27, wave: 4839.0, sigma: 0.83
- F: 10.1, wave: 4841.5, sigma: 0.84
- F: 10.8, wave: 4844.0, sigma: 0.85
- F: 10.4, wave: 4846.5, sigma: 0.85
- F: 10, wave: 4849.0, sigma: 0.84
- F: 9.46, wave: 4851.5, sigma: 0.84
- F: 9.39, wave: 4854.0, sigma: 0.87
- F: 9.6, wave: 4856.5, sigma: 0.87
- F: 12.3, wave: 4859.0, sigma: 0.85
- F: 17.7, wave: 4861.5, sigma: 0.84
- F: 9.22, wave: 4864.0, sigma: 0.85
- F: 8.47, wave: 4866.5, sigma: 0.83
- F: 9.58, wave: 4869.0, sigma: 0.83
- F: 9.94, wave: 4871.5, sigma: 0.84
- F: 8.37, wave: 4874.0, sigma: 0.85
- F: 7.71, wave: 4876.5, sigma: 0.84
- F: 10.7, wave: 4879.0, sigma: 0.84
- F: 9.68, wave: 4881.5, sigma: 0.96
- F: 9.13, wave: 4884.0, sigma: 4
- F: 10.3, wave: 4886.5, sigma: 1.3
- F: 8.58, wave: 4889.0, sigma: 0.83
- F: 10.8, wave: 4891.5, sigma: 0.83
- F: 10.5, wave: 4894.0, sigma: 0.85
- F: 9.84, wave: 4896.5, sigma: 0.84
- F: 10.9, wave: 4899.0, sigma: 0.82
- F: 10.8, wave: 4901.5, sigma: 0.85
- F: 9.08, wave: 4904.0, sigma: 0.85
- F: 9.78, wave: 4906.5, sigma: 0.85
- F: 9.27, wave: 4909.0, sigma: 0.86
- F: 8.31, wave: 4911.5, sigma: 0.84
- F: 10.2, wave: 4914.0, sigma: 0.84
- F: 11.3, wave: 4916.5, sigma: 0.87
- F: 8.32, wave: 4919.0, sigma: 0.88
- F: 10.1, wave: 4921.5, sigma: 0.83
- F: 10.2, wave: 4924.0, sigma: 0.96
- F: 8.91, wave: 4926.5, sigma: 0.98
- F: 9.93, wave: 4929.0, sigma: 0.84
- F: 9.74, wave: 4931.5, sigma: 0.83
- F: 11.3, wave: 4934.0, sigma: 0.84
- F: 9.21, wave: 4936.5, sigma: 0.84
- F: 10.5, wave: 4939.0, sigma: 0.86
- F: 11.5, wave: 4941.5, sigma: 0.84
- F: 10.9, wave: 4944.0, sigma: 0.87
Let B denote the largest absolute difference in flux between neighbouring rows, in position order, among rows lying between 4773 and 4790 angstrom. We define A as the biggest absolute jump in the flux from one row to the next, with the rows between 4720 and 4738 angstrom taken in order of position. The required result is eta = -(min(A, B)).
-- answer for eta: -1.80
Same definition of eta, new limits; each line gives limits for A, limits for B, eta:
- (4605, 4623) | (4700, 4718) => -1.12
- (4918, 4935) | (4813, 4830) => -1.33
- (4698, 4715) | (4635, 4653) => -1.09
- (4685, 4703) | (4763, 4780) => -1.97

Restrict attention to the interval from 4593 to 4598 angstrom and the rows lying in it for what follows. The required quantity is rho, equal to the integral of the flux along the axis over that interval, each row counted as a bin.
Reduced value 49.7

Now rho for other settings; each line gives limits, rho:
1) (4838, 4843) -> 46.6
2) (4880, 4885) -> 47.4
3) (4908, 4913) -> 44.2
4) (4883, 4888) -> 48.4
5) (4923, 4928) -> 47.7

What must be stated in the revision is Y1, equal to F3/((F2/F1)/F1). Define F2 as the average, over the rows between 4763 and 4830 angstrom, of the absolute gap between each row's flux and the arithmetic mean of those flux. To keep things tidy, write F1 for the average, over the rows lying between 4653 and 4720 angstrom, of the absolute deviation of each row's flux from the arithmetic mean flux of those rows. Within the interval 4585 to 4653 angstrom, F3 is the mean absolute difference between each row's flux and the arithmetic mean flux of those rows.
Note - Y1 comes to 0.29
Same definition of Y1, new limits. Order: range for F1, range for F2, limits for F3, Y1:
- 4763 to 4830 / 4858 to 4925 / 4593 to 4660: 0.45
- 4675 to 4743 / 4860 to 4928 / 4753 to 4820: 0.27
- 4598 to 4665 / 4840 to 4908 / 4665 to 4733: 0.24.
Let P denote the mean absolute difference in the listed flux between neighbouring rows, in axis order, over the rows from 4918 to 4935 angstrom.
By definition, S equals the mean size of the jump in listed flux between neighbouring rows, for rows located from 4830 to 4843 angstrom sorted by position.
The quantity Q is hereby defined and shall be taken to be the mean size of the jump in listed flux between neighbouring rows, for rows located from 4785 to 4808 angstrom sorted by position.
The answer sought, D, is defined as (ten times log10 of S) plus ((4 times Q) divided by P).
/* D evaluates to 3.3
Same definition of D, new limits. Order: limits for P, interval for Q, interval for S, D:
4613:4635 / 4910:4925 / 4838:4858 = 17.9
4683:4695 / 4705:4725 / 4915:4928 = 3.9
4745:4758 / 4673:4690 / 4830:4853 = 3.2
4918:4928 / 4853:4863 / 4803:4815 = 11.4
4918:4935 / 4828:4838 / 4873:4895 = 3.4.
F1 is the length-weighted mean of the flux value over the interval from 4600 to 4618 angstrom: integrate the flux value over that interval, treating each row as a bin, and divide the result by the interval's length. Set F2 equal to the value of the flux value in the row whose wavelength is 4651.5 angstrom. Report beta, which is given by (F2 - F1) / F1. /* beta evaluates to 0.047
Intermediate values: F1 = 10.5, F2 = 11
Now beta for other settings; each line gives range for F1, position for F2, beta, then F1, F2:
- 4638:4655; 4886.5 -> 0.087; 9.5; 10.3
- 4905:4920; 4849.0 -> 0.048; 9.5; 10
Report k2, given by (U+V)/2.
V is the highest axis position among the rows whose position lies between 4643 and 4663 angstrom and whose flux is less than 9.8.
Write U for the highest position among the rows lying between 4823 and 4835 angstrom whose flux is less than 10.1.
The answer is 4741.5 angstrom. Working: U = 4829.0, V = 4654.0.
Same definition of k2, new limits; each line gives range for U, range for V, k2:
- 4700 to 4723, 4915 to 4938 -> 4829.0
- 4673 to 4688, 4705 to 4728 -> 4701.5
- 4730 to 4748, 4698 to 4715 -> 4719.0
